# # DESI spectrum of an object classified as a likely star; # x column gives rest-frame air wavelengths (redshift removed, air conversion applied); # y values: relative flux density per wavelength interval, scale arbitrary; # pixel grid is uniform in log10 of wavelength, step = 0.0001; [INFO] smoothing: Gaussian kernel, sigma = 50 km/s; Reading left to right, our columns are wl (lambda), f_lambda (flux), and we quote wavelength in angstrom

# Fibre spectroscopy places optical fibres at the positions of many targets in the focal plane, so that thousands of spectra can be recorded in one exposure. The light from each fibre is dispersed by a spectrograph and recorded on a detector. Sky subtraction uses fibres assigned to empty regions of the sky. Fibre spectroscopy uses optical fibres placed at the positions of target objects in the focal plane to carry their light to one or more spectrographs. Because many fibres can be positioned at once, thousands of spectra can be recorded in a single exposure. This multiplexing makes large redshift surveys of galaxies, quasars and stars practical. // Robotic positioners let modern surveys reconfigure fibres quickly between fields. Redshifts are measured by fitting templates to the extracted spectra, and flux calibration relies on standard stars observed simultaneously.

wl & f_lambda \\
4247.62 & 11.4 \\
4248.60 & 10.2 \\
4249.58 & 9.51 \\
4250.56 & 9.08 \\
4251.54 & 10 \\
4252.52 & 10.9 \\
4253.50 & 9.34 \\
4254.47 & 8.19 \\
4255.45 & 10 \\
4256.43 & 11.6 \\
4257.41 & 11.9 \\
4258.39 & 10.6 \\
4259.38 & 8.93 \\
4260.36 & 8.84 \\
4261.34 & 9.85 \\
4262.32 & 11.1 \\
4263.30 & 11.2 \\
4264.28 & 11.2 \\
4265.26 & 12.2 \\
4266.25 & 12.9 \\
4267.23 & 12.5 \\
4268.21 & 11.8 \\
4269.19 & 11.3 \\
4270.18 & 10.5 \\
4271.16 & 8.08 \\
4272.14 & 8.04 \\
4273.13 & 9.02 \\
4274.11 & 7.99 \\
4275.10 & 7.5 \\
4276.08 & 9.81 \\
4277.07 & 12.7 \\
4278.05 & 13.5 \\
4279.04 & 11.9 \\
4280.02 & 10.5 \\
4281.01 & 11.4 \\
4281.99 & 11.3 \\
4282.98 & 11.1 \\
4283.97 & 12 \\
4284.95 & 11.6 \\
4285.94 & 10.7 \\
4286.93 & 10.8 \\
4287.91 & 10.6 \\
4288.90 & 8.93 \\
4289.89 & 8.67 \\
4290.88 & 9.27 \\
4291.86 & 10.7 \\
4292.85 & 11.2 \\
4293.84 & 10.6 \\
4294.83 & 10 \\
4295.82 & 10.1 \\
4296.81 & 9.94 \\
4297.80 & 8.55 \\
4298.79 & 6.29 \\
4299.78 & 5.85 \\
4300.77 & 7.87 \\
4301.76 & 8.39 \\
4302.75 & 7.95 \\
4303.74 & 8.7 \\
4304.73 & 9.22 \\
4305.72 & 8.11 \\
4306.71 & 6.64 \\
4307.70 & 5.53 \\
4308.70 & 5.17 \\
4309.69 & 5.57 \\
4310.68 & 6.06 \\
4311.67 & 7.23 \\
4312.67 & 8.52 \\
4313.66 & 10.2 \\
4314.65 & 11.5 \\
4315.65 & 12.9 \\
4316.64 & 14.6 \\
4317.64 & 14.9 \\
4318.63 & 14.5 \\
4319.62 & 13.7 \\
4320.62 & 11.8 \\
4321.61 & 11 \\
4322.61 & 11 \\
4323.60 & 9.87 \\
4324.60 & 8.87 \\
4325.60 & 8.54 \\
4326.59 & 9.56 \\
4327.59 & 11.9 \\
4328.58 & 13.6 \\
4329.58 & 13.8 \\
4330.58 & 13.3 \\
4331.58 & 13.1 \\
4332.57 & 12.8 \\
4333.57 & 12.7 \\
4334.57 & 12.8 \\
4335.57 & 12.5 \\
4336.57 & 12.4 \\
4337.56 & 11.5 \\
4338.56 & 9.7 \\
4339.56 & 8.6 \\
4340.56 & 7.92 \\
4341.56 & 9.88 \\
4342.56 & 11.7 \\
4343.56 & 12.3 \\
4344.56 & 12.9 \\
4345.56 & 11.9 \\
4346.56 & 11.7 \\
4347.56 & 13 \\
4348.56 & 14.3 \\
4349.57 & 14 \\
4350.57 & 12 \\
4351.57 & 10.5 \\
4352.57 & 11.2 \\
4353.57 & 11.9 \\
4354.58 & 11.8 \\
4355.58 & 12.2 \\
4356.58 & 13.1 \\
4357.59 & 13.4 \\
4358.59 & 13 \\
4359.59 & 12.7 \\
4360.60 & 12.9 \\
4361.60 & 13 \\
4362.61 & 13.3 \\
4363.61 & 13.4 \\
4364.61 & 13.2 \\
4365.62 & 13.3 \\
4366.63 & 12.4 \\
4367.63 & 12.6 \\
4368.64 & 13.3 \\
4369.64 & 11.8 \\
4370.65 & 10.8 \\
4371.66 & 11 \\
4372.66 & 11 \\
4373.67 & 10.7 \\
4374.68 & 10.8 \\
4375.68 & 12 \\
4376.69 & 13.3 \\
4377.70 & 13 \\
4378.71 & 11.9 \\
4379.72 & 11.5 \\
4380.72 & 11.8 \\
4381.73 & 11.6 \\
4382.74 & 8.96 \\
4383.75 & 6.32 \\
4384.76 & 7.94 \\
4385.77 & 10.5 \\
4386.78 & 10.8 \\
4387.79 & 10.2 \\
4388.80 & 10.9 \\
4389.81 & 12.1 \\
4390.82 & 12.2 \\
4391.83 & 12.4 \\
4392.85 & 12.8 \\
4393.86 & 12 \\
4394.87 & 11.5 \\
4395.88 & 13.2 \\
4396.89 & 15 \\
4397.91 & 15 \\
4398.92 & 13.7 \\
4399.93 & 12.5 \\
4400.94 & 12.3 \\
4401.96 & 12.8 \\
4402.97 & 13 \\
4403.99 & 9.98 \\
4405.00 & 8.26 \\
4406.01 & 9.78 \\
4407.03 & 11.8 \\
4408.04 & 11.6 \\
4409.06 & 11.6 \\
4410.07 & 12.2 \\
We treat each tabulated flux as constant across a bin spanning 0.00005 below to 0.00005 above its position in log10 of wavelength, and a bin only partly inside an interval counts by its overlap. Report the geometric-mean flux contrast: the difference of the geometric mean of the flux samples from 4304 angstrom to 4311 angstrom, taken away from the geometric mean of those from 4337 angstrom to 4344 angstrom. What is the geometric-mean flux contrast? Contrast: 3.6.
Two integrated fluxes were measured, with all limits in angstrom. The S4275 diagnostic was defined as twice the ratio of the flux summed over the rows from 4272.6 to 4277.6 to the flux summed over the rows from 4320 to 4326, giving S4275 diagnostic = 1.5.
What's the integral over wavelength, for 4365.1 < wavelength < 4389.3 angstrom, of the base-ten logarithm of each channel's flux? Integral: 25.2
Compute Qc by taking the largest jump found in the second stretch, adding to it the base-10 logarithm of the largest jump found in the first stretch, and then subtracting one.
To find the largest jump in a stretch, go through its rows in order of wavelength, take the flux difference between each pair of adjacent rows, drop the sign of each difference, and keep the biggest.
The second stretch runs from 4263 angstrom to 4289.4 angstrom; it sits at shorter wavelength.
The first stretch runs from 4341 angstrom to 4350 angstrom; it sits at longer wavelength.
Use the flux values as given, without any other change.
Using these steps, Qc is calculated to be 2.2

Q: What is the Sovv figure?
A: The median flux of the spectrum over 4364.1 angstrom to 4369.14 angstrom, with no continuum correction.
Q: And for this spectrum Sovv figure 13.2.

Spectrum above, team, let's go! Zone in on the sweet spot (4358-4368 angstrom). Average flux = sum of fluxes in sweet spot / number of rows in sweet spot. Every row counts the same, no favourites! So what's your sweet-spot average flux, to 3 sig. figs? 13.0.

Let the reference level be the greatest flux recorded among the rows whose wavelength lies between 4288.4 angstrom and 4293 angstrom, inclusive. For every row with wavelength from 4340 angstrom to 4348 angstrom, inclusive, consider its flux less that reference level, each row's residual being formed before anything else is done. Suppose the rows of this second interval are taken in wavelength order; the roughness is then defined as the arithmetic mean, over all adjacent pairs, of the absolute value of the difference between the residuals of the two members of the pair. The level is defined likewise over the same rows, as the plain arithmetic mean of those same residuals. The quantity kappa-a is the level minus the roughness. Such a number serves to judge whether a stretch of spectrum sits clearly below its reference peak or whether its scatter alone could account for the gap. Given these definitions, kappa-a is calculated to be -0.9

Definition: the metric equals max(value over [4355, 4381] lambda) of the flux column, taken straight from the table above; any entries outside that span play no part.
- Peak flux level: 13.4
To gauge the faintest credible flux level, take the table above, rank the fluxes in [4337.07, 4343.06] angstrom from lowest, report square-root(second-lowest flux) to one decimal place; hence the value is 2.9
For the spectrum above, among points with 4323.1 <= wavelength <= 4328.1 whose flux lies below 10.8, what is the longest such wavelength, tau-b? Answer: 4326.59 angstrom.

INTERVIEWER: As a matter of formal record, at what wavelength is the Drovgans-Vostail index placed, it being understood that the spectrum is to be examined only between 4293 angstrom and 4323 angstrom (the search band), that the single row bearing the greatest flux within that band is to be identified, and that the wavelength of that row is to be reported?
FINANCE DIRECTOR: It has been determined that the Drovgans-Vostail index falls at 4317.64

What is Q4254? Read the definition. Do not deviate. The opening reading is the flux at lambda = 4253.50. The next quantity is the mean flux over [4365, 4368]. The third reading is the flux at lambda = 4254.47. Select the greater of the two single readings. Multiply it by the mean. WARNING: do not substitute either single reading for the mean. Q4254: 119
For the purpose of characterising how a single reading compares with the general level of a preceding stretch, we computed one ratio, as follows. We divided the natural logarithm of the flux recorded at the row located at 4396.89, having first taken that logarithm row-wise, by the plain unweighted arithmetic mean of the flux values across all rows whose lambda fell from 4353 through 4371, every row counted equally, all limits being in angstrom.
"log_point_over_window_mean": 0.214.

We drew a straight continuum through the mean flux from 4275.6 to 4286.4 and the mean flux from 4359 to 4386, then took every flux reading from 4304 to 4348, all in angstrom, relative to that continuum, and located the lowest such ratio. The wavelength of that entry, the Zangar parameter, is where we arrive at 4308.70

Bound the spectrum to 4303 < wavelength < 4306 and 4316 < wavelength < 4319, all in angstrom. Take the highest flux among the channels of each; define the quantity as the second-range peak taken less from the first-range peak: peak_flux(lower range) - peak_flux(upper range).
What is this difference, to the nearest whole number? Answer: -6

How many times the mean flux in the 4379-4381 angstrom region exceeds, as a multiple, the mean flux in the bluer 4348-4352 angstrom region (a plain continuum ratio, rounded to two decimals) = 0.92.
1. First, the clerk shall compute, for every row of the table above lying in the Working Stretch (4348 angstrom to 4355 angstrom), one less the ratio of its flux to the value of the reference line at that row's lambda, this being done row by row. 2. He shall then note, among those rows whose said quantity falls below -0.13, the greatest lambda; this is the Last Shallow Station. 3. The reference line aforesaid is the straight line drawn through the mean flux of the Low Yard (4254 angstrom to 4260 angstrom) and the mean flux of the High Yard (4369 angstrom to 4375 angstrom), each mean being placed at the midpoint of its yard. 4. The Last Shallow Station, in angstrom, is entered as 4349.57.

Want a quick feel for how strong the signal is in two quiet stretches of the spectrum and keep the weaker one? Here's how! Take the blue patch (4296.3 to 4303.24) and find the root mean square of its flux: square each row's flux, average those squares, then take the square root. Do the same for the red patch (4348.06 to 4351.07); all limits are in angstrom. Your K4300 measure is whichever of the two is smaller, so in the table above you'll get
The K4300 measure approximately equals 7.9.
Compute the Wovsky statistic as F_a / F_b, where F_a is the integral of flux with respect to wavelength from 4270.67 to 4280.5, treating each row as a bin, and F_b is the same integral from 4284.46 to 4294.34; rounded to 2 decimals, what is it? 0.96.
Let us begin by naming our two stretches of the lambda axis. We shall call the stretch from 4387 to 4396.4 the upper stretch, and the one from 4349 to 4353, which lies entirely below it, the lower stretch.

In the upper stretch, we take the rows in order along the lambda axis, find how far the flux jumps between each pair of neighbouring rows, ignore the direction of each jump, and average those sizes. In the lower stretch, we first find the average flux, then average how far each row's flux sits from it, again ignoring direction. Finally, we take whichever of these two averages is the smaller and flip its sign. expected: -0.70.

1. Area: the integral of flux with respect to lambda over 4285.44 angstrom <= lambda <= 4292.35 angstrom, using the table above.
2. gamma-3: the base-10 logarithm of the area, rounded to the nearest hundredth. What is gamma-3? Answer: 1.84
